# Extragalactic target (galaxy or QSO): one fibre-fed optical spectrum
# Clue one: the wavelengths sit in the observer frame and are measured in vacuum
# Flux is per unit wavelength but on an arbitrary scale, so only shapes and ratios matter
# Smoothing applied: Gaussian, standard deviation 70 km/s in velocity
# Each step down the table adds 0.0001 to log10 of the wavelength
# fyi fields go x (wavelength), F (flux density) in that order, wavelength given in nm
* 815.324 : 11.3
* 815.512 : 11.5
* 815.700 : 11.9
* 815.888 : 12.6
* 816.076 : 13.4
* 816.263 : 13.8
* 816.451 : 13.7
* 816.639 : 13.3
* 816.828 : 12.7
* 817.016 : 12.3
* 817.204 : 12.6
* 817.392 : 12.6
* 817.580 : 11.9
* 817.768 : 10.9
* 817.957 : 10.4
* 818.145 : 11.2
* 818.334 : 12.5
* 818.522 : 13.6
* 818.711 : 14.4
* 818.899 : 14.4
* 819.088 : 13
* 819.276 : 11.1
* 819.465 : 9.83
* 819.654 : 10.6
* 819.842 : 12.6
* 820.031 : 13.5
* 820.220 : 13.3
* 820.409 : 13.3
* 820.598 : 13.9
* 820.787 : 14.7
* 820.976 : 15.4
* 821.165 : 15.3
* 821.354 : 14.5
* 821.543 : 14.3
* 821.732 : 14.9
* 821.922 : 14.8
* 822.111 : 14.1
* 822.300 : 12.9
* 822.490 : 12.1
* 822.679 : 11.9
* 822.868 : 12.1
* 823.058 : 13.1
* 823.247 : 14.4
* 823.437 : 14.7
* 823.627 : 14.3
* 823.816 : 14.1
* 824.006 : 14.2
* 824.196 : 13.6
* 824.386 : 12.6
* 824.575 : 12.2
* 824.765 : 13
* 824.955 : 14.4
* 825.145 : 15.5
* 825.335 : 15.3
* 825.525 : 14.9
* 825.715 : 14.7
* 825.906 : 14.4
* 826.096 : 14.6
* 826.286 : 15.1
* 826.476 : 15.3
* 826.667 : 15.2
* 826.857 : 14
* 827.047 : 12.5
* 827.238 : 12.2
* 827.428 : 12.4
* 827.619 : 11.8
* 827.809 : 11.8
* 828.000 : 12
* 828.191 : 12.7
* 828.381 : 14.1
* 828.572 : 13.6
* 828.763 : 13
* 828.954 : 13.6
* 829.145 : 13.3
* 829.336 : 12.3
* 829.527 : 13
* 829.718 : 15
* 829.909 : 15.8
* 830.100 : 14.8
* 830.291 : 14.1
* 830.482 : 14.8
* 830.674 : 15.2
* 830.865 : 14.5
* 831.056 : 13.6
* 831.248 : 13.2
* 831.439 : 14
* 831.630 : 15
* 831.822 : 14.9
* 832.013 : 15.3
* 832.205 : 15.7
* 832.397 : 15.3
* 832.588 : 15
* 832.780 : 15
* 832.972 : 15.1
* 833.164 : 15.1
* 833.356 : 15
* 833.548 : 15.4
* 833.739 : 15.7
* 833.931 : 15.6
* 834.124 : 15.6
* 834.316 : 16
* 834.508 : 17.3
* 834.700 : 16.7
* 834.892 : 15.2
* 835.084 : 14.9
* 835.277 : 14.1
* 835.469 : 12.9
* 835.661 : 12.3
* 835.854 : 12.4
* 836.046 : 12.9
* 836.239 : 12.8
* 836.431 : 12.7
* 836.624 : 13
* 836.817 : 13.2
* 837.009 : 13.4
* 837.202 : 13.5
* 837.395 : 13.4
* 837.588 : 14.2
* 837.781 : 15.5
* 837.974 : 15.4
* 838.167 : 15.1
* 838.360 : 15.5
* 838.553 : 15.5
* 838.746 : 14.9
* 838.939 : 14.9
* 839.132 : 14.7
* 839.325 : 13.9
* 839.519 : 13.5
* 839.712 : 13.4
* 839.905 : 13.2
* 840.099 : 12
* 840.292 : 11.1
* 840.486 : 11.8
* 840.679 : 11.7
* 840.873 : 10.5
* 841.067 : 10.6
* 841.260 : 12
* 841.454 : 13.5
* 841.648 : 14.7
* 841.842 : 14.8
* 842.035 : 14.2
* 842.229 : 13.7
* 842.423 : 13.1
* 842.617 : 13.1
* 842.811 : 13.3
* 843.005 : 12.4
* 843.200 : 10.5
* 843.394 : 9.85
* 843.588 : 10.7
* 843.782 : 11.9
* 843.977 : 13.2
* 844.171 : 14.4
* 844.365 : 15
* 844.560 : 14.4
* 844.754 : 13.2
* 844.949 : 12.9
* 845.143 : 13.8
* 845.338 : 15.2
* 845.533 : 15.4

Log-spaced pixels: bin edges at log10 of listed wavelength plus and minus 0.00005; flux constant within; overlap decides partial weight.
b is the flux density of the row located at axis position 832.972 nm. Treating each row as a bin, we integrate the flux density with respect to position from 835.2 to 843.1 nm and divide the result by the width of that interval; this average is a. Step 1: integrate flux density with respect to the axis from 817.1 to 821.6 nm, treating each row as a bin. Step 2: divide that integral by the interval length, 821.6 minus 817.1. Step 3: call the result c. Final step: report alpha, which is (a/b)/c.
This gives 0.0687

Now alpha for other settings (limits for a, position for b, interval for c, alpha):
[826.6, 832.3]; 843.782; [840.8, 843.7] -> 0.0928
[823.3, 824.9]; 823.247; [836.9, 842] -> 0.0697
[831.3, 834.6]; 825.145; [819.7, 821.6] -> 0.0707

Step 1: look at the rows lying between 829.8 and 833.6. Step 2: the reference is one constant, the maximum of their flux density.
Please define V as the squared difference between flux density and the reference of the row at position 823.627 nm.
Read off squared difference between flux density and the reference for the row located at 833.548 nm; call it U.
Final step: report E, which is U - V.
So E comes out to -2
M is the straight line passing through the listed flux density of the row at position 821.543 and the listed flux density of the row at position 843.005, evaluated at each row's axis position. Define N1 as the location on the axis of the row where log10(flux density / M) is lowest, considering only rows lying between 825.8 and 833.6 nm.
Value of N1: 827.619 nm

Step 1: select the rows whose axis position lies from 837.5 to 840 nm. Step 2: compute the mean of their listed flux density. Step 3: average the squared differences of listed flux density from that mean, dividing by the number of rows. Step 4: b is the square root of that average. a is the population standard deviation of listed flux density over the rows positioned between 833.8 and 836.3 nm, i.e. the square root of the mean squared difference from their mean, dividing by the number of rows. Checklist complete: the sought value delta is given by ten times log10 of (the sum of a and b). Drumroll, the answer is 3.9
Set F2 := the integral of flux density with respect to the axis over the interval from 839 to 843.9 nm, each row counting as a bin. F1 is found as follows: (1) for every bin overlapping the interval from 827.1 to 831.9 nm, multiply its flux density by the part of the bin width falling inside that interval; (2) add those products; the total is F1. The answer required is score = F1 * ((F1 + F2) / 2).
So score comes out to 4150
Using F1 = 65.3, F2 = 62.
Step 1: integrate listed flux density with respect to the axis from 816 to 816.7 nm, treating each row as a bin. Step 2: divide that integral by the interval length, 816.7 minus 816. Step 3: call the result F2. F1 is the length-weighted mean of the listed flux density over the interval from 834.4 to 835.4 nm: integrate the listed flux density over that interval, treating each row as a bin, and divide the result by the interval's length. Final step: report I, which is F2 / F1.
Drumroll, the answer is 0.87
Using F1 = 15.6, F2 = 13.6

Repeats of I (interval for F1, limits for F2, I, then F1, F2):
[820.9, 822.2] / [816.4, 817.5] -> 0.87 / 14.8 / 12.8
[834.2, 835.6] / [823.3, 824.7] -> 0.90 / 15.2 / 13.7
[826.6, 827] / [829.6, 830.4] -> 1.04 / 14.3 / 14.9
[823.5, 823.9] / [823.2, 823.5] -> 1.02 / 14.3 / 14.5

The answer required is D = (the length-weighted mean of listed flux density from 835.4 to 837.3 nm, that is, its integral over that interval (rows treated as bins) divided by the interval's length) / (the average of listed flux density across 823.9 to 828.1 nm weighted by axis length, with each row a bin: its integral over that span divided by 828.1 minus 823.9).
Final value 0.94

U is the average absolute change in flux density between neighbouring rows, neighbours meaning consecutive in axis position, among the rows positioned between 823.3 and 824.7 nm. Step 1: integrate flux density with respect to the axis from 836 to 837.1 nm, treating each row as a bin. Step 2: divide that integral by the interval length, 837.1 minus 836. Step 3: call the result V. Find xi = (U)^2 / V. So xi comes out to 0.02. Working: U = 0.45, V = 13.0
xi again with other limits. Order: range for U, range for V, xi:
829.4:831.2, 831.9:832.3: 0.05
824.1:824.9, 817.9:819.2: 0.04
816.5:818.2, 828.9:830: 0.02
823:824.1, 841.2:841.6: 0.02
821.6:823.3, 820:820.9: 0.03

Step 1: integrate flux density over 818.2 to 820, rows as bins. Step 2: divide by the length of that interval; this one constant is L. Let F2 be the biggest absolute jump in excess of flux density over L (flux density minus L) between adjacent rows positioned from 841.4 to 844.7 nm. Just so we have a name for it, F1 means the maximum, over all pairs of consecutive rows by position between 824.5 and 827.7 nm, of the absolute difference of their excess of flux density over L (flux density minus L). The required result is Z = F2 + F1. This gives 3.40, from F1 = 1.50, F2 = 1.90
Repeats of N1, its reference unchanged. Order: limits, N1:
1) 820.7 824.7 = 822.679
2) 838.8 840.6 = 840.292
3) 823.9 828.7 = 827.619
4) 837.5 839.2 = 837.588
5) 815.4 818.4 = 817.957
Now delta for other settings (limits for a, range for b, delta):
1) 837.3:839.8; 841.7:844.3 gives 3.6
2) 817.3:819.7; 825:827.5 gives 4.1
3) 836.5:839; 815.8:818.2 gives 3.0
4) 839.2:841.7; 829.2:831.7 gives 3.5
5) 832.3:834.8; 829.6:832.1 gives 1.4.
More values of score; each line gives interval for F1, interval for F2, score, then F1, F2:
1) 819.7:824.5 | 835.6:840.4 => 4347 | 66.0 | 66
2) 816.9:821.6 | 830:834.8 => 4027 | 60.5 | 73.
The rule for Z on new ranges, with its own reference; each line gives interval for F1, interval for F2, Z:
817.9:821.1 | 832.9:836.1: 3.50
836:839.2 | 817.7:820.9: 3.30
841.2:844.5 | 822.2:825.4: 3.30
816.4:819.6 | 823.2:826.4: 3.30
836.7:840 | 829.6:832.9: 2.30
